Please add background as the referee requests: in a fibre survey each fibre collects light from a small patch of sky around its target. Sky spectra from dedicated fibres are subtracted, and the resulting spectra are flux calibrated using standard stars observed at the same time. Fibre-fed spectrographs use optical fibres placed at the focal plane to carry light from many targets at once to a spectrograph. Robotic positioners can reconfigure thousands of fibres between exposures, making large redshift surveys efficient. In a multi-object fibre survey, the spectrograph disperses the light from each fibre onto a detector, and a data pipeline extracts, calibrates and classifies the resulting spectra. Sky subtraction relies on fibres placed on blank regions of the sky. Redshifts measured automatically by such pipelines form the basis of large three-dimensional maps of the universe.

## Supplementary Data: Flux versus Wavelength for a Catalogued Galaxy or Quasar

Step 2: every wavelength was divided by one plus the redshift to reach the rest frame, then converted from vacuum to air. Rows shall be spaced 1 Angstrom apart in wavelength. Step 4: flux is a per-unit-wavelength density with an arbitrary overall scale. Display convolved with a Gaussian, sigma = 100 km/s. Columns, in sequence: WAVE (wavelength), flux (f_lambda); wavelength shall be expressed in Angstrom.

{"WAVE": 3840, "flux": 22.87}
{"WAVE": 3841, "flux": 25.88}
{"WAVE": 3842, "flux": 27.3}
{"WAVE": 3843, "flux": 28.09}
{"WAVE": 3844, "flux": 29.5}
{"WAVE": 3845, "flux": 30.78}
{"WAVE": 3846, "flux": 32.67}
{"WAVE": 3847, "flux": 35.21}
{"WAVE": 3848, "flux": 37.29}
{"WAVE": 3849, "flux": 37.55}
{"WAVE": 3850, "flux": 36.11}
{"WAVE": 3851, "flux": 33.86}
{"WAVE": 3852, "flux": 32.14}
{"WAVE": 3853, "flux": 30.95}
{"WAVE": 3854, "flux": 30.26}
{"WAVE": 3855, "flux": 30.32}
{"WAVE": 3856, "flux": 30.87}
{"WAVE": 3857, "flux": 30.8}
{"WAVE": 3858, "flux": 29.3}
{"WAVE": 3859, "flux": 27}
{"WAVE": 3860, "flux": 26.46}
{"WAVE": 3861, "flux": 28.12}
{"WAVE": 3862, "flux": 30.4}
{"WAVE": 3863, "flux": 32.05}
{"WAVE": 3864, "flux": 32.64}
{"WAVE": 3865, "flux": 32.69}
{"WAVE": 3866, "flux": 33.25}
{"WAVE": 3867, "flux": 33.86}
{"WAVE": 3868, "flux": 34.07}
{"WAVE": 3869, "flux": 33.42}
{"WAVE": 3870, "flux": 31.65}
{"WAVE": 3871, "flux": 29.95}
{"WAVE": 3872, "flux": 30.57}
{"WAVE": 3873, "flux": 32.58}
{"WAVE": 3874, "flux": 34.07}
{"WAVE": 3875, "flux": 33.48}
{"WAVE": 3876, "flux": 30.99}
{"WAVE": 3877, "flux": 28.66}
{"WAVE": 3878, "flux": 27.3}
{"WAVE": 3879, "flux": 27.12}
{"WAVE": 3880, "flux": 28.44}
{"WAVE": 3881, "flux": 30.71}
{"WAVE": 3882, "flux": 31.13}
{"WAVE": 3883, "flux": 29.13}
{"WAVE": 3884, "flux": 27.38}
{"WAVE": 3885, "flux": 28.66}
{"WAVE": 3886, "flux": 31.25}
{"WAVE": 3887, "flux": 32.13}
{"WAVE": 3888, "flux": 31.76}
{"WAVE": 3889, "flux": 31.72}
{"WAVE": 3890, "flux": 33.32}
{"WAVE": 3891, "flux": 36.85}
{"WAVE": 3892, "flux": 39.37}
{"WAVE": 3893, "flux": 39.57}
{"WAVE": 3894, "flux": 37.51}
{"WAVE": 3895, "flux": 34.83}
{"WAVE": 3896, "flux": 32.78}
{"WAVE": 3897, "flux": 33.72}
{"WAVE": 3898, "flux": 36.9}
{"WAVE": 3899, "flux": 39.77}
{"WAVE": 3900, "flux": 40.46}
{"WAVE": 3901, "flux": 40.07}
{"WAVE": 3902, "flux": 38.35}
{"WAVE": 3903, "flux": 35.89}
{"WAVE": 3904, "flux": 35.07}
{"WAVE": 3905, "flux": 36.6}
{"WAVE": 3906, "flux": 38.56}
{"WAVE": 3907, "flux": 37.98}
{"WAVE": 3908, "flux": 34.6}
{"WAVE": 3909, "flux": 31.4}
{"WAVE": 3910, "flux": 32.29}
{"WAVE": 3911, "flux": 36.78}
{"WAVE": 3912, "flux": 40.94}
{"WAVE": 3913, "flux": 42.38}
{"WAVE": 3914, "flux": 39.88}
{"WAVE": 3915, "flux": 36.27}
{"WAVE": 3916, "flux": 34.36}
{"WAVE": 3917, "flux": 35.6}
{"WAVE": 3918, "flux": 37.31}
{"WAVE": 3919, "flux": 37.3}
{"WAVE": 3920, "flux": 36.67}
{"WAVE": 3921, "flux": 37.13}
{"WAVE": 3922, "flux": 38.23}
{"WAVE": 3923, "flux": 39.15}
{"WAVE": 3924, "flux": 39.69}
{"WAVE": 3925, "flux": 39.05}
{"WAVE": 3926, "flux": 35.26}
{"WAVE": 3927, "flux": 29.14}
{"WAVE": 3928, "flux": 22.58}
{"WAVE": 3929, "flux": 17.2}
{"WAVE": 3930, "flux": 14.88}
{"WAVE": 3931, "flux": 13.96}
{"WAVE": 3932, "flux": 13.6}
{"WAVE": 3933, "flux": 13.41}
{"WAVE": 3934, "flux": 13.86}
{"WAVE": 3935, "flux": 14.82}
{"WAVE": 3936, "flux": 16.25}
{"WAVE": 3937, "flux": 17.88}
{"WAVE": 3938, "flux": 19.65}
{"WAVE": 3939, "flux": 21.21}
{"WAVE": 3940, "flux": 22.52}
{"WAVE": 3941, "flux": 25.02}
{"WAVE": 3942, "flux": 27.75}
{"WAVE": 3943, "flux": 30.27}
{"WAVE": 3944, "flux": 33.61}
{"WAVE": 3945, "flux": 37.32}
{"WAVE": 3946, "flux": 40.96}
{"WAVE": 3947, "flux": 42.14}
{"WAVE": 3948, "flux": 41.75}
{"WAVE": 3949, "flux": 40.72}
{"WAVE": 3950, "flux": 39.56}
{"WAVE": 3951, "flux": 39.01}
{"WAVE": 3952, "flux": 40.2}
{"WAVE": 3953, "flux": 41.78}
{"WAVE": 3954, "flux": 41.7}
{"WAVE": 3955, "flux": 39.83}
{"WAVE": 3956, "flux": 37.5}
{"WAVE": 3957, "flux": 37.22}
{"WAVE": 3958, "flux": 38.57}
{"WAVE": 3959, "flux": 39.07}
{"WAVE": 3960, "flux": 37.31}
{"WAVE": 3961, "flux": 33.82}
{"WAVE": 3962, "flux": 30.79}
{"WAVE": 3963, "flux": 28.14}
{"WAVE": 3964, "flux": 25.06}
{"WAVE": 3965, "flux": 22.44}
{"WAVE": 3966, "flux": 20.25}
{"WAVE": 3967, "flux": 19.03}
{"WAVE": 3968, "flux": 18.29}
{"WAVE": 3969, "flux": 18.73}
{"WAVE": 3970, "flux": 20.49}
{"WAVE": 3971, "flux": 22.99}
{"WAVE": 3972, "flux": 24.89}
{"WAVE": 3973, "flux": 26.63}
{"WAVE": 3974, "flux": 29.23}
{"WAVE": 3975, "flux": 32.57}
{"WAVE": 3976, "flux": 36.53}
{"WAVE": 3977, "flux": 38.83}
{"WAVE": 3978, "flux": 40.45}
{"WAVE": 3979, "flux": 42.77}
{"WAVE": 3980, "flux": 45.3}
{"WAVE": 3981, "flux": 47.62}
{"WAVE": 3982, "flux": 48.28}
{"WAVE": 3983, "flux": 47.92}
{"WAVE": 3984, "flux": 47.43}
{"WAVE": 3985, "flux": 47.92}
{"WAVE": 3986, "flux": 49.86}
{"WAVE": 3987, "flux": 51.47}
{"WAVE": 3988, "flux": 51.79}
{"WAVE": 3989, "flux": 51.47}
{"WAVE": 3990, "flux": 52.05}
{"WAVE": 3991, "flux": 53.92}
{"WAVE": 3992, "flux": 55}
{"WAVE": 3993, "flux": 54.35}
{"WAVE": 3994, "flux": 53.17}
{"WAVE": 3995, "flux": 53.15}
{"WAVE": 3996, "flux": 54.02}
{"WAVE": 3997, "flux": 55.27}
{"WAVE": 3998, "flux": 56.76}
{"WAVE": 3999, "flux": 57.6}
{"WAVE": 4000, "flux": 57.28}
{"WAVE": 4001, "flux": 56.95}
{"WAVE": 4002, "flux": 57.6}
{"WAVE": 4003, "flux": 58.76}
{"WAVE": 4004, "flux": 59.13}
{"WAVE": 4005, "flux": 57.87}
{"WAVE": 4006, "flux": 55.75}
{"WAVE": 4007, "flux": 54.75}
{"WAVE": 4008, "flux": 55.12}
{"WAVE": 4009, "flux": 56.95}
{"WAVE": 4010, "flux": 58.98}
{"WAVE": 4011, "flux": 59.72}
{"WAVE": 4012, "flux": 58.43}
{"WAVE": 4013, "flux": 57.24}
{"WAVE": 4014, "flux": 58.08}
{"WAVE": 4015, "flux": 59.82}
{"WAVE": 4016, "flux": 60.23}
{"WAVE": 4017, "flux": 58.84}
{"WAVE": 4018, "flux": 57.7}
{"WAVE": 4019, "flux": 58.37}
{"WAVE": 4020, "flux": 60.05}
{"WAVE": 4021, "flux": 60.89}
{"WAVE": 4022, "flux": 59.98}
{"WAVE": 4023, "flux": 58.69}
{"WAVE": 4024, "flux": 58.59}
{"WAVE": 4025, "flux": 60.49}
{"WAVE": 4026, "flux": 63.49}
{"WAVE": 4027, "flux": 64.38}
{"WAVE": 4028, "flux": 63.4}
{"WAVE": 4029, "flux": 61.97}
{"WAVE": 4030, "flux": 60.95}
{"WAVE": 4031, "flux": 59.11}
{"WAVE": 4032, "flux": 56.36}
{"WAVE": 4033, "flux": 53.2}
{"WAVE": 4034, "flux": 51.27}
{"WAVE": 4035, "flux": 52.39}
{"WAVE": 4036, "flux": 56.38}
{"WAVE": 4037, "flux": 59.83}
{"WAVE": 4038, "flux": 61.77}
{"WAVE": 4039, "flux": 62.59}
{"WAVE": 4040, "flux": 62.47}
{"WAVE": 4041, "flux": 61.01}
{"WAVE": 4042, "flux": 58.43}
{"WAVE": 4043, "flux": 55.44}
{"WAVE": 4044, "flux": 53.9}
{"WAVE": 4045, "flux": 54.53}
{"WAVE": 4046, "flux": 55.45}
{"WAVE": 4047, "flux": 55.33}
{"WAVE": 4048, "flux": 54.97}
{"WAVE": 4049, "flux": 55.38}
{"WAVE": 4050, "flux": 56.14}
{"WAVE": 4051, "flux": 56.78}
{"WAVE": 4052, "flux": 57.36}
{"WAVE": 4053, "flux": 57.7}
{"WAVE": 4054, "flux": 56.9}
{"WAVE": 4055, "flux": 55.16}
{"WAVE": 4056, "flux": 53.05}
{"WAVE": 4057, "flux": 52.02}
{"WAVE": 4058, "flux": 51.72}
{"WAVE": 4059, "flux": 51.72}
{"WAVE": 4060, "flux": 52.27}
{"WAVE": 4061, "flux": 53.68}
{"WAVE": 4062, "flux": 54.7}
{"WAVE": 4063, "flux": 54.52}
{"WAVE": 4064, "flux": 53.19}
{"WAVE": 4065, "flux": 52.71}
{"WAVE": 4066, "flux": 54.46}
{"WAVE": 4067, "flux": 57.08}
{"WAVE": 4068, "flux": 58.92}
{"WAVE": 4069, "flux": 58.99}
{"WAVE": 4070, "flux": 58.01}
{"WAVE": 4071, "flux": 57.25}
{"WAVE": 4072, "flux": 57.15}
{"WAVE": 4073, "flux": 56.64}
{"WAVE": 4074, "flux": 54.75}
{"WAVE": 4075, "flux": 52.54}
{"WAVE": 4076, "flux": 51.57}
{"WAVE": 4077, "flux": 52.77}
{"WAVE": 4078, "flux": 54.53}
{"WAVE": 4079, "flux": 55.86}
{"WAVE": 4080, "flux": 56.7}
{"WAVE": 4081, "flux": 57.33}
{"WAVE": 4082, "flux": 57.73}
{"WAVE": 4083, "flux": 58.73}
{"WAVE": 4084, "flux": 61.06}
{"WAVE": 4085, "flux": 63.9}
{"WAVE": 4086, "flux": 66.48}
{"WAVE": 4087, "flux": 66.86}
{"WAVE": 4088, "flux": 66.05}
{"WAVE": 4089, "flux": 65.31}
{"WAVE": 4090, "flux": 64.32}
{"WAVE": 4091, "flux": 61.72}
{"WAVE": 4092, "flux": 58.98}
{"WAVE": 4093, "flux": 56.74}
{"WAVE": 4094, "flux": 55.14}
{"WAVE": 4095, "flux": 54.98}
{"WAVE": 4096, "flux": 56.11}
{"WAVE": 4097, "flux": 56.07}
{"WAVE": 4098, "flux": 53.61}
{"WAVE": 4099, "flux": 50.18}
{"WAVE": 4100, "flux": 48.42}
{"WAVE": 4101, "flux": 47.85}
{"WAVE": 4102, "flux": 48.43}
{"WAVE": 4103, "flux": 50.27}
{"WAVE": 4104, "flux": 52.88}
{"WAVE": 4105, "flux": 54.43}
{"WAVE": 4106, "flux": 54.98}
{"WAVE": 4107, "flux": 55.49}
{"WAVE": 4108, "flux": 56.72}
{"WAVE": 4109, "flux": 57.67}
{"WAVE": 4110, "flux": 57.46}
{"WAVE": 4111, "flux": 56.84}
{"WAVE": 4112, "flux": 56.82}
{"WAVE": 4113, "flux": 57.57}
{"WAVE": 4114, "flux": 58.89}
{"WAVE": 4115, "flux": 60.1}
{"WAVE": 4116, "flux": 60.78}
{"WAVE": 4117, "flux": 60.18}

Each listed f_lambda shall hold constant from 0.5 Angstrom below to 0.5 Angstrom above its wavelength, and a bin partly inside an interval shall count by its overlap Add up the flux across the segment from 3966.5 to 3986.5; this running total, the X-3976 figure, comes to 706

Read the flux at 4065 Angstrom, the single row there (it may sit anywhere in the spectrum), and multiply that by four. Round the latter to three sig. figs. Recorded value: 211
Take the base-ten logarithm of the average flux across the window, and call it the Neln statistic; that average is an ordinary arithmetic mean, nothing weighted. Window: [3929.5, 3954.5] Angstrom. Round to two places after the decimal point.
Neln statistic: 1.45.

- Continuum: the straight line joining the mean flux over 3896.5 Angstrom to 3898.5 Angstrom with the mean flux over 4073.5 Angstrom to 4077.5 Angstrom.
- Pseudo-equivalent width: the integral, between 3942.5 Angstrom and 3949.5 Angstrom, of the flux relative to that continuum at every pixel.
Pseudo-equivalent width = 6.6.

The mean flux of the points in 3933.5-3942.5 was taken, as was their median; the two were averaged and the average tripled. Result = 59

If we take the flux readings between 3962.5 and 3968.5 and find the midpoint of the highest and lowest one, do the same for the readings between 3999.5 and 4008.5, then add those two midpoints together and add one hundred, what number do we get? 180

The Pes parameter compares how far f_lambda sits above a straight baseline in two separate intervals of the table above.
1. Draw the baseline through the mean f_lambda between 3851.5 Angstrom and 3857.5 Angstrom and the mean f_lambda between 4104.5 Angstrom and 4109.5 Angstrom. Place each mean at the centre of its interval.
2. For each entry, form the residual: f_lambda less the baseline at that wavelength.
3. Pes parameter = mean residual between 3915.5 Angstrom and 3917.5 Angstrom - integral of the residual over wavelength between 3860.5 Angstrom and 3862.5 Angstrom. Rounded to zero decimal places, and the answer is 3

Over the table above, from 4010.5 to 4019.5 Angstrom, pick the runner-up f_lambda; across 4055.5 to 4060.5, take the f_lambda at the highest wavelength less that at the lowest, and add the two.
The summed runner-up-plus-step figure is 59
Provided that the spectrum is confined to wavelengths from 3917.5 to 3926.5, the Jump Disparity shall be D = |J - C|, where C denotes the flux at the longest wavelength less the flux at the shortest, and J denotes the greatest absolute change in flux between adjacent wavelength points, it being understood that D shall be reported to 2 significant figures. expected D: 5.8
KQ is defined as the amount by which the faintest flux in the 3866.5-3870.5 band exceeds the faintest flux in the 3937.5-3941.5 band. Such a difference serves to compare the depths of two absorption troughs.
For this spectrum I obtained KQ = 12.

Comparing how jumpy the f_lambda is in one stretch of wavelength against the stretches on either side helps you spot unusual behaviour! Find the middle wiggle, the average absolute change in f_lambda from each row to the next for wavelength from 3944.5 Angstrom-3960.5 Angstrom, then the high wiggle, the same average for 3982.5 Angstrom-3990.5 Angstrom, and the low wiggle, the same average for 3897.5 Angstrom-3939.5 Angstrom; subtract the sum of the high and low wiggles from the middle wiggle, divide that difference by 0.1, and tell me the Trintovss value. -15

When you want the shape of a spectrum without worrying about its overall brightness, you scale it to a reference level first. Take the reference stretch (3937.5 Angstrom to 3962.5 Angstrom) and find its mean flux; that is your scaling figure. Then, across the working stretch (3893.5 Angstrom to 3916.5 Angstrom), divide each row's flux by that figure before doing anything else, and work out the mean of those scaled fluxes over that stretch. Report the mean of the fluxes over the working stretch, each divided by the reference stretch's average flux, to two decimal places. 1.05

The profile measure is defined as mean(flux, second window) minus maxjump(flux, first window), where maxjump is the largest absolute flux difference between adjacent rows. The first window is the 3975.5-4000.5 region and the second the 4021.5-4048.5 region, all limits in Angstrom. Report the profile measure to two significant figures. 56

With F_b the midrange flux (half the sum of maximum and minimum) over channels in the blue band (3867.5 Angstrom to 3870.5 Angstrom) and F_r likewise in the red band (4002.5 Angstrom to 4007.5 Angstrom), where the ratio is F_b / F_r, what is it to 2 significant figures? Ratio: 0.58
